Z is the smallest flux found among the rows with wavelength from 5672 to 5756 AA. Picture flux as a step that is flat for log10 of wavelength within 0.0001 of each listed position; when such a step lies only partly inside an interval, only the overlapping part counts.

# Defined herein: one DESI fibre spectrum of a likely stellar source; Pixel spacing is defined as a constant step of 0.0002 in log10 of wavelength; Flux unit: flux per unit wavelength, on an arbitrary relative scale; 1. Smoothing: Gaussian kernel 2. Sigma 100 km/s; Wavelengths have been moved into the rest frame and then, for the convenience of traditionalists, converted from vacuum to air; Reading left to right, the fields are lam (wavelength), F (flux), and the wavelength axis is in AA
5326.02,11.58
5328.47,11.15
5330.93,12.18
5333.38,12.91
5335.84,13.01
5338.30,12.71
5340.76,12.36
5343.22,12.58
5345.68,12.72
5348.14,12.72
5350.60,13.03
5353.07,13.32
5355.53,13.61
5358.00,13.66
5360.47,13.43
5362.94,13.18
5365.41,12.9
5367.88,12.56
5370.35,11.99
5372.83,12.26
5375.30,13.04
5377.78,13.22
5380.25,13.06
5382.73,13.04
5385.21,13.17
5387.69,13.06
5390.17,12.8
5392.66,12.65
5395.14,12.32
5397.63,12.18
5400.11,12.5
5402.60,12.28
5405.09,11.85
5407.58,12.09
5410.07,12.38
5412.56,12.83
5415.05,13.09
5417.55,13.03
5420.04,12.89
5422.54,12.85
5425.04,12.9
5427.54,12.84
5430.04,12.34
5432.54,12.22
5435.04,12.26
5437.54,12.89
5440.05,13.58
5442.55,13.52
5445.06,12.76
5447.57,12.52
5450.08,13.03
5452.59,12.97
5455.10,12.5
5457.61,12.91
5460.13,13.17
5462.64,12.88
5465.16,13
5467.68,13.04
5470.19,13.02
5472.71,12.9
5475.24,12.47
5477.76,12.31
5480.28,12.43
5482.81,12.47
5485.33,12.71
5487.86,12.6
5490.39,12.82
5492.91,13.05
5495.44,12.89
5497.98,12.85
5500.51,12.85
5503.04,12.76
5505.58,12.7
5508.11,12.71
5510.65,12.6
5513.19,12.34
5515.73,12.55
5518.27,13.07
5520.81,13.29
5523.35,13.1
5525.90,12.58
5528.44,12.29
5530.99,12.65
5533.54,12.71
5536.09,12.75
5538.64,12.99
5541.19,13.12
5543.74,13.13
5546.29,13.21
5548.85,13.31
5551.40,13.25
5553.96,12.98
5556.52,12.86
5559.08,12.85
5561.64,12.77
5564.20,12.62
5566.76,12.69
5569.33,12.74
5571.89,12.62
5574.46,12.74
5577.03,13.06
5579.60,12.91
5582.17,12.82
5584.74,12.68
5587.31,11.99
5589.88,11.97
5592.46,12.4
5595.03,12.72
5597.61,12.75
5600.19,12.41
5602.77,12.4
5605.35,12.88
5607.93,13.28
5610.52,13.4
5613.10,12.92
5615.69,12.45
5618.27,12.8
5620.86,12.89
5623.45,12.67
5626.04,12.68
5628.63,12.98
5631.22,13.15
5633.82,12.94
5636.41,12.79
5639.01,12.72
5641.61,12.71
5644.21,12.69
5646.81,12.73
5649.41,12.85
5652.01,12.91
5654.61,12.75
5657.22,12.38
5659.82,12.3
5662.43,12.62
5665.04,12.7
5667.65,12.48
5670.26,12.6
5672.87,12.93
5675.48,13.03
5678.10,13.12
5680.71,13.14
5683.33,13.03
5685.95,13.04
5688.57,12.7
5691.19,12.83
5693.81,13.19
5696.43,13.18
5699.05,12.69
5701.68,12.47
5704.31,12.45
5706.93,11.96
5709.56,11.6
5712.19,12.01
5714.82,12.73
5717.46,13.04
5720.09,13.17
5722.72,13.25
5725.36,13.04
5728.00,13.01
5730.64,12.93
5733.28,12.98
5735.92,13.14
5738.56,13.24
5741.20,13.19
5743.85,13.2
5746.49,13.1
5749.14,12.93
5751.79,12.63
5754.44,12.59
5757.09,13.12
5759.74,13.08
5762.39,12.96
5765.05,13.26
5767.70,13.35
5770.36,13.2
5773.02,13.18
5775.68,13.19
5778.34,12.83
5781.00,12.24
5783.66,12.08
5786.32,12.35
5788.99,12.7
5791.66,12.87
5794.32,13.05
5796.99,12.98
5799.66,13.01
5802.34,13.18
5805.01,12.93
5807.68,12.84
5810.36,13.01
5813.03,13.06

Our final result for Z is 11.6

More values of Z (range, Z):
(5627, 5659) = 12.38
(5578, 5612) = 11.97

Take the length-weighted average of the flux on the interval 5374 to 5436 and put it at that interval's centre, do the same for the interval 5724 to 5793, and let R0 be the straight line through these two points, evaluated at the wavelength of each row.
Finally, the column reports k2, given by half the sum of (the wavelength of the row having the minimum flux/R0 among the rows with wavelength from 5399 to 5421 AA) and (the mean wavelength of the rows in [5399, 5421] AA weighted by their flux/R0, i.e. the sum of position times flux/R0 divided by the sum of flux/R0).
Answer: 5407.7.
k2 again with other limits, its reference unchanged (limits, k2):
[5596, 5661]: 5644.2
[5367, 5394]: 5375.4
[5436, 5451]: 5445.7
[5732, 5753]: 5747.1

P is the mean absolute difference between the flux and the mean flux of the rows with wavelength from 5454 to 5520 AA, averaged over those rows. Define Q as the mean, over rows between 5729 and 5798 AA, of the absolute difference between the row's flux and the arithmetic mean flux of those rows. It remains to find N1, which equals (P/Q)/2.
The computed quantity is 0.4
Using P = 0.20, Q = 0.248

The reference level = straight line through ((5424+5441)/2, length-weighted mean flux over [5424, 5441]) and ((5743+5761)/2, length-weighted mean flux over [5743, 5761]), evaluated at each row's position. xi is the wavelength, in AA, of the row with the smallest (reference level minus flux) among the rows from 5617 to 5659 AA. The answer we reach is 5631.22 AA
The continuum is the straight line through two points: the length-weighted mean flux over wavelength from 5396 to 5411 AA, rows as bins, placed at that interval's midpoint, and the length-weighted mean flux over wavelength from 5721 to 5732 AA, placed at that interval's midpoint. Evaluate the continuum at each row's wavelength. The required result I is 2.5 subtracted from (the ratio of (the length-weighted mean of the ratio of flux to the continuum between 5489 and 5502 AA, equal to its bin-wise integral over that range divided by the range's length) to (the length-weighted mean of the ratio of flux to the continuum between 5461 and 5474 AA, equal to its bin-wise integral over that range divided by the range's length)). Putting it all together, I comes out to -1.51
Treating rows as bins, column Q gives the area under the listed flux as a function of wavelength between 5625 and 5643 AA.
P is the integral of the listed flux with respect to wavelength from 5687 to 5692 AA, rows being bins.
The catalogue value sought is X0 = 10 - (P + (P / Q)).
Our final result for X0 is -54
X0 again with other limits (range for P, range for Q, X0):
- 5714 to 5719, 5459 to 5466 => -55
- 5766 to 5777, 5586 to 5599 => -136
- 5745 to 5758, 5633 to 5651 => -158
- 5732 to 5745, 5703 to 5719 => -162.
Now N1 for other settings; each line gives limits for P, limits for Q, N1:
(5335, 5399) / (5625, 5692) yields 1.0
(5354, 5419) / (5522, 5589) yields 0.9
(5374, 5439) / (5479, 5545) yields 0.8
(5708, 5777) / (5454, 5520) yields 0.6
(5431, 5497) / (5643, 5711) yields 0.5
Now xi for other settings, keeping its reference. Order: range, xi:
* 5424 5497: 5440.05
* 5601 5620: 5610.52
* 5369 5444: 5440.05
